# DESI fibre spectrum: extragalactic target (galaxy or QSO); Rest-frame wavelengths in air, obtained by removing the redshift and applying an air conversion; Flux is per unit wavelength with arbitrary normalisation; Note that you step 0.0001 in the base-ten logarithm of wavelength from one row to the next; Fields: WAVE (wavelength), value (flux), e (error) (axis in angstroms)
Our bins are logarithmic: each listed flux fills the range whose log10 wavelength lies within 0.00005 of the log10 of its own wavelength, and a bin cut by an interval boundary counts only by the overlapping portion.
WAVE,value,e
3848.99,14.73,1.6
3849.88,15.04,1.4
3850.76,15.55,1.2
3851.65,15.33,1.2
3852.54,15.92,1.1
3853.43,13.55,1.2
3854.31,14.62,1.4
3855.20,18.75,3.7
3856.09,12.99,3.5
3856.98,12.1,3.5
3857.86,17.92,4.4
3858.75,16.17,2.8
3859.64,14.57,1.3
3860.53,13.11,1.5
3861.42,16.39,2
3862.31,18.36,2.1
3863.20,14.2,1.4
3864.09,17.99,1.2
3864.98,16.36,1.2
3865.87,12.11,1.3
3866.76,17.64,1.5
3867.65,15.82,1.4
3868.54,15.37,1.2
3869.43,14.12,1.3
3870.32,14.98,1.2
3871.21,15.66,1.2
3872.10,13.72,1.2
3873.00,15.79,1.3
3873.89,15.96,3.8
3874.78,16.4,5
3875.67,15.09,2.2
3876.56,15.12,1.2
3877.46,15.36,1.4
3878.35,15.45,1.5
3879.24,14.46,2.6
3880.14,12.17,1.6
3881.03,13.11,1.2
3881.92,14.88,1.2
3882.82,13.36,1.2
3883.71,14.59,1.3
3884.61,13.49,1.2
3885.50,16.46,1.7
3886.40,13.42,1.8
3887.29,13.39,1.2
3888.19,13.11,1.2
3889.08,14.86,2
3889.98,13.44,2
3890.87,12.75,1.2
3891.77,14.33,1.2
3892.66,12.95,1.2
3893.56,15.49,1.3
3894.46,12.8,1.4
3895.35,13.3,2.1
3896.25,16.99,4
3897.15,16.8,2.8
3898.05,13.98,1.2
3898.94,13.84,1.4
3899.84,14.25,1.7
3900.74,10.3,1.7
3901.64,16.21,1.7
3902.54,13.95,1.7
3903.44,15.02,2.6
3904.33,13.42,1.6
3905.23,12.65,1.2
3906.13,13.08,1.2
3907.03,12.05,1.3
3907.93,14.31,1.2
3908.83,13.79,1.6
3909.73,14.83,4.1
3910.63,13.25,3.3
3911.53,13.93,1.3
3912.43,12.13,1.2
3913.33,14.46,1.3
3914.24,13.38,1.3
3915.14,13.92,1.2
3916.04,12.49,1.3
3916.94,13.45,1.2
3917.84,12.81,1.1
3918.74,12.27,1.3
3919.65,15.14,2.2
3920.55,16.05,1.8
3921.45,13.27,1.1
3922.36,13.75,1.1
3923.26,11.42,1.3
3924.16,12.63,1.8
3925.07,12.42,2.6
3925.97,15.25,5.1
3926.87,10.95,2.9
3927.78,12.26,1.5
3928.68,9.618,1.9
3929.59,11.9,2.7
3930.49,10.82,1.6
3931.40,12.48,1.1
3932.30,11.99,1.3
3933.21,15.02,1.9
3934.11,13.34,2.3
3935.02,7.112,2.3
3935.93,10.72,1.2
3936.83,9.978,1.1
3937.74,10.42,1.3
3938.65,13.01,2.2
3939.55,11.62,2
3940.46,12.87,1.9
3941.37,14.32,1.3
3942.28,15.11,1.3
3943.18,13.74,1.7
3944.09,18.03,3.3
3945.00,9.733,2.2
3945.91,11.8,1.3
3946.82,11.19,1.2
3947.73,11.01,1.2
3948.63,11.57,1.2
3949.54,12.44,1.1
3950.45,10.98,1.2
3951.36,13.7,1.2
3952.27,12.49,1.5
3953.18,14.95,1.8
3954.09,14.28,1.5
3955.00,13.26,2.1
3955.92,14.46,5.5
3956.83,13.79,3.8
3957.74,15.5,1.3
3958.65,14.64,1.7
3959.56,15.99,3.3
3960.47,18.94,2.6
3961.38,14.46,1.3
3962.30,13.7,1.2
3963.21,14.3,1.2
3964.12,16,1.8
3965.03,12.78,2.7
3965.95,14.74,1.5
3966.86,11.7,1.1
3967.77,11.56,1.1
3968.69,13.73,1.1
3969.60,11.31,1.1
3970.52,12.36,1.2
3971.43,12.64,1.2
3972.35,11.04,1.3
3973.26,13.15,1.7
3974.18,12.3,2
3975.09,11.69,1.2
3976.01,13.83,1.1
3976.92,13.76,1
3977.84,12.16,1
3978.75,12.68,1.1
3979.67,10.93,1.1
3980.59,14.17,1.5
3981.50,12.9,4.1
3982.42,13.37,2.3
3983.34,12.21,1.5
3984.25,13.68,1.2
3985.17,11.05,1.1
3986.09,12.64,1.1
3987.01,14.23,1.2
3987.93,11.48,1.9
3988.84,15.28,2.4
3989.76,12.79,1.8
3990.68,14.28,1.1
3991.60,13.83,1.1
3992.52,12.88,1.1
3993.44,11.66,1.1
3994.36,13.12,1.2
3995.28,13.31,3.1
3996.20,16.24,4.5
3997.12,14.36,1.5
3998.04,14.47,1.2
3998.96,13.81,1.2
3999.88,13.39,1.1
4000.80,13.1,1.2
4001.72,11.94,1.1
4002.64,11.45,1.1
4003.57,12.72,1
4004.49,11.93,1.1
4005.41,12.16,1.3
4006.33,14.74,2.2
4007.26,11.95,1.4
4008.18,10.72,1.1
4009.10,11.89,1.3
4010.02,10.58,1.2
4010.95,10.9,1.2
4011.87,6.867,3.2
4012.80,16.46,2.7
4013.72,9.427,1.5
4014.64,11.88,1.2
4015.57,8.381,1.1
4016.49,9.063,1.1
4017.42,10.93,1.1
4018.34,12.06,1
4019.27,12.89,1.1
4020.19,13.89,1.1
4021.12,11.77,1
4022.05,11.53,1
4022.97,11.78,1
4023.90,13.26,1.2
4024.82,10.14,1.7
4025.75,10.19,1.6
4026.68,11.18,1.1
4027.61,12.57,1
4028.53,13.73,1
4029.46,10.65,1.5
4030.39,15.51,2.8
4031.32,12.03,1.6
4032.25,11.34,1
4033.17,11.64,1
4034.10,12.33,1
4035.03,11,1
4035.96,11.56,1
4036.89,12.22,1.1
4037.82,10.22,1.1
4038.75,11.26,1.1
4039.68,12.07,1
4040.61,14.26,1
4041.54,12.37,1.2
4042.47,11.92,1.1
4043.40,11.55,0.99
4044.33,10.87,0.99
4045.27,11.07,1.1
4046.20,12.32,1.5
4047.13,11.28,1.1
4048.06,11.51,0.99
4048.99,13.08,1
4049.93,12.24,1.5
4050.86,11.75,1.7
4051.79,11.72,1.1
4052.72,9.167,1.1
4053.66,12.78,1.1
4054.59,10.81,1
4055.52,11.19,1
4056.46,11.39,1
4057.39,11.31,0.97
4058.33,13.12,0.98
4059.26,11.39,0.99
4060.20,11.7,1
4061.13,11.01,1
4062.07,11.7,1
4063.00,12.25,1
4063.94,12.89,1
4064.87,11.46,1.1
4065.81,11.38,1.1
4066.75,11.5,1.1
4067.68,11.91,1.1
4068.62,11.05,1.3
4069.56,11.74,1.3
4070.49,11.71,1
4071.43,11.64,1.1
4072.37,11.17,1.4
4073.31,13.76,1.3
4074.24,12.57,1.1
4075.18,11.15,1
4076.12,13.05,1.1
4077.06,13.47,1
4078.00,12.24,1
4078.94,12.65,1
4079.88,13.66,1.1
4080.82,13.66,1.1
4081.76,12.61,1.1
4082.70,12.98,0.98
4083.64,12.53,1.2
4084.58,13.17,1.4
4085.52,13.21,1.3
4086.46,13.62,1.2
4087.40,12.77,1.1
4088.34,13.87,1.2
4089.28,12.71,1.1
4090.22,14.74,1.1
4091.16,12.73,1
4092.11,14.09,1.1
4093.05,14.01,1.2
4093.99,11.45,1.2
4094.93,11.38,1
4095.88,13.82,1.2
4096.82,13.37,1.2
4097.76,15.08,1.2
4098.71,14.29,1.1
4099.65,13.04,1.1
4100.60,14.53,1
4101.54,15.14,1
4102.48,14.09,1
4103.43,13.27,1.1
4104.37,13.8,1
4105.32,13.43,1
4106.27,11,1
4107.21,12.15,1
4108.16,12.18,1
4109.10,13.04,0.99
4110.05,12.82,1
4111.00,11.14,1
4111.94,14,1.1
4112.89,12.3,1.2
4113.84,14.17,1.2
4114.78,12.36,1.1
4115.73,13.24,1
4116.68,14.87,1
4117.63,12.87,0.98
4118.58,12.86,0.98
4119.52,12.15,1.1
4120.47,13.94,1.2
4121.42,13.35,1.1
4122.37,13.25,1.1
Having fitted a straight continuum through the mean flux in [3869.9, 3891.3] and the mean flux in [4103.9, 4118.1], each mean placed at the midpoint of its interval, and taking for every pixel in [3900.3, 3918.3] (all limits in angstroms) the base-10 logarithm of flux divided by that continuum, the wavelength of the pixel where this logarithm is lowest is 3900.74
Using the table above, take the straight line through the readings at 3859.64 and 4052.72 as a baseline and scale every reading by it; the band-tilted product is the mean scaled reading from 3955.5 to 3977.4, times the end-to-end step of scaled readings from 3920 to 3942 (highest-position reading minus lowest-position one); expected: -0.10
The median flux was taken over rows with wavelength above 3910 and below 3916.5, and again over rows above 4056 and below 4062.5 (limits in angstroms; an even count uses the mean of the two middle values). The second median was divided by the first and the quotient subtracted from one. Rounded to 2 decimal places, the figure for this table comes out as 0.15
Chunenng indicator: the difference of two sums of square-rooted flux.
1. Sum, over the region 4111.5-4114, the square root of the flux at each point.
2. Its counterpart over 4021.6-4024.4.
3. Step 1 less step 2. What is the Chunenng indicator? 0.5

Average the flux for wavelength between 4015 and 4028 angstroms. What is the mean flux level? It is 11.4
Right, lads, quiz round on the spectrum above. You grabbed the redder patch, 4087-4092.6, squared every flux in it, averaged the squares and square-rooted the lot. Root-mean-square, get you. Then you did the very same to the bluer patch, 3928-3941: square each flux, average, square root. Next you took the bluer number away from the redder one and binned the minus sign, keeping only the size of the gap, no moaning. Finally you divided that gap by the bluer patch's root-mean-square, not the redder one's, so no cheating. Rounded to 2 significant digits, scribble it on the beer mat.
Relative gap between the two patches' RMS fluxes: 0.16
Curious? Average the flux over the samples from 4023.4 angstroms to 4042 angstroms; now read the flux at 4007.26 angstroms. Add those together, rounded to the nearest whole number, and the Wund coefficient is 24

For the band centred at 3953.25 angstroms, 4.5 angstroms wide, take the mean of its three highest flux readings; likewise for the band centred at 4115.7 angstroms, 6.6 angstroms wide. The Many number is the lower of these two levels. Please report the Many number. 14.1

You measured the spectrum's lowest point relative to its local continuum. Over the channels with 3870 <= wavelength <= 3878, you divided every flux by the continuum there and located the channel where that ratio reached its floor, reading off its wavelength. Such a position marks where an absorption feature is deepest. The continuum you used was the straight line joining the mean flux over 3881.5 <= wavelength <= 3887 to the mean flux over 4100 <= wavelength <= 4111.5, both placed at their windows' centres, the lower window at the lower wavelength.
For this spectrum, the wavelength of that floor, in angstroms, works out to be 3872.10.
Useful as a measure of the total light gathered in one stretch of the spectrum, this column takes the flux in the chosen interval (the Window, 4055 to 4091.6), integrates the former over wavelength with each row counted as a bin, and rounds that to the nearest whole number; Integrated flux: 453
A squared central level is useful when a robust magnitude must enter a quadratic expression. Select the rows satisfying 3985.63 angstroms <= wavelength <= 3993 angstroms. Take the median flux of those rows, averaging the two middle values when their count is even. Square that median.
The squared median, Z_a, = 178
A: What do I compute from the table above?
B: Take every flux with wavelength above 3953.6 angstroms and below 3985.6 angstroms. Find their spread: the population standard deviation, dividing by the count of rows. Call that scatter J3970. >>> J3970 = 1.6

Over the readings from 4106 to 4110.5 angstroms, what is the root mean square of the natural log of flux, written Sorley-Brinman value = 2.50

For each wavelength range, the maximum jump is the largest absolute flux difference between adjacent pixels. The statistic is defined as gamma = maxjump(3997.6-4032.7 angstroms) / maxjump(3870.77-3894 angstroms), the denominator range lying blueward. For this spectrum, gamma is 3.2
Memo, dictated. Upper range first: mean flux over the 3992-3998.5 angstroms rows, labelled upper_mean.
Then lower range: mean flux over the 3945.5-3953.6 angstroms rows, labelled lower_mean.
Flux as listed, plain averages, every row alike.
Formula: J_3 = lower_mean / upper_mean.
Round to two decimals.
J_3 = 0.89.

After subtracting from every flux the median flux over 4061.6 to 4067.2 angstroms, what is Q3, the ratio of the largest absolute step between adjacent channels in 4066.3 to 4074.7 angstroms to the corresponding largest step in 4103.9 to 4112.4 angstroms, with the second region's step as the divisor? 0.9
